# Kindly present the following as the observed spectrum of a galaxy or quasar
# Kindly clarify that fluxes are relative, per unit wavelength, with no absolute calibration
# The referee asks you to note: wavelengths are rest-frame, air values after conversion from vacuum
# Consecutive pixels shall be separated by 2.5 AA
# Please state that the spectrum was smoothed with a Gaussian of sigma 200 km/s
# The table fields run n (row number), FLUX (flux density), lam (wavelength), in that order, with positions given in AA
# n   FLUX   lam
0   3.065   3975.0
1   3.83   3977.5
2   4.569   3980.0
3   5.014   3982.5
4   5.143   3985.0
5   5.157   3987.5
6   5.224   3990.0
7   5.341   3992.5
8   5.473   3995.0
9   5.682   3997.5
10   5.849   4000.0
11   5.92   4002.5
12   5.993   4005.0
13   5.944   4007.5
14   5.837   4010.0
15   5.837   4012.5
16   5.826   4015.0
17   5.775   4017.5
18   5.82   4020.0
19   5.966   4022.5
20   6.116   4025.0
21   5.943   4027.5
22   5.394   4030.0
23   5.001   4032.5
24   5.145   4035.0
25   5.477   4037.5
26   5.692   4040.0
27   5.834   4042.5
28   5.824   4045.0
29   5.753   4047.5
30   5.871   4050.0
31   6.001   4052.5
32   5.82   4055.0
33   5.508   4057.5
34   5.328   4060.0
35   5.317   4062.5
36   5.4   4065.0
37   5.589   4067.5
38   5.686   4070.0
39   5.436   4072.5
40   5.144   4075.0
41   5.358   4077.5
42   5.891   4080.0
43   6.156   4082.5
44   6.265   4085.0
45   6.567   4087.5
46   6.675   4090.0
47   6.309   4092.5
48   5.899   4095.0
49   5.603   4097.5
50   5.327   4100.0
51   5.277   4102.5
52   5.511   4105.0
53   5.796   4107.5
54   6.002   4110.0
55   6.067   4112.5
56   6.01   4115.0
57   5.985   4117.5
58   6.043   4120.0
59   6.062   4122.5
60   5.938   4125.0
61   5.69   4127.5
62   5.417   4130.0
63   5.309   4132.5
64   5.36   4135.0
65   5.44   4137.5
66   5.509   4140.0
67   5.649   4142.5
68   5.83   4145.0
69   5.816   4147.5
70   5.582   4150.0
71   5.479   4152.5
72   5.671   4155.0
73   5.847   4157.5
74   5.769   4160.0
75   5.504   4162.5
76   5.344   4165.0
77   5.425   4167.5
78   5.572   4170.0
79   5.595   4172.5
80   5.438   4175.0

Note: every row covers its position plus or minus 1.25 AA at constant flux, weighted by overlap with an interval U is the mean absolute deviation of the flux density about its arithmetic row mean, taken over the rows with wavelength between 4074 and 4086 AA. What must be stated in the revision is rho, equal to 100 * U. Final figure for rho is 41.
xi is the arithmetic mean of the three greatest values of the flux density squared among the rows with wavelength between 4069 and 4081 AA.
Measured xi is 32.2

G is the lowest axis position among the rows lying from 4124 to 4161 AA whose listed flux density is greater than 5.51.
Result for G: 4125.0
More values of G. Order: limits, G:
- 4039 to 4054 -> 4040.0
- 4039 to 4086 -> 4040.0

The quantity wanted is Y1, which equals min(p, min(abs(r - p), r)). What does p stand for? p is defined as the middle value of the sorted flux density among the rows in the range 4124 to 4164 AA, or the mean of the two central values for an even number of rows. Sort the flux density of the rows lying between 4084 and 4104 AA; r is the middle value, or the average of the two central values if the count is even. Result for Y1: 0.47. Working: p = 5.62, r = 6.08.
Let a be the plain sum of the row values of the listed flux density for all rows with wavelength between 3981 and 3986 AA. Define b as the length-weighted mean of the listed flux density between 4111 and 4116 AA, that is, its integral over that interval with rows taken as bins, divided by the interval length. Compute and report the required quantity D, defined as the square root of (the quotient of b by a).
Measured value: 0.77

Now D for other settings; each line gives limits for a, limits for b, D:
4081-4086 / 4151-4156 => 0.67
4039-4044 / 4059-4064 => 0.68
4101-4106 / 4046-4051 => 0.73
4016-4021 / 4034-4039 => 0.68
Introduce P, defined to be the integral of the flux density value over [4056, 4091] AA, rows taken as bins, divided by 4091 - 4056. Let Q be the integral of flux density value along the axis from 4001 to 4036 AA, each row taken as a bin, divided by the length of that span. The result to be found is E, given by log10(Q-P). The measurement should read -1.60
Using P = 5.73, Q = 5.76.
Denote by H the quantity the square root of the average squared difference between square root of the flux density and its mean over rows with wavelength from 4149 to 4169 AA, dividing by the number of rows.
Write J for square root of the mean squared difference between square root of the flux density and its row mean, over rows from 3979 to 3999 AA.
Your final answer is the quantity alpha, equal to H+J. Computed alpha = 0.10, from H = 0.034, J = 0.068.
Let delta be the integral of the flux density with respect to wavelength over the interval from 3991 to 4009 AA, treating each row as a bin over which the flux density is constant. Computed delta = 103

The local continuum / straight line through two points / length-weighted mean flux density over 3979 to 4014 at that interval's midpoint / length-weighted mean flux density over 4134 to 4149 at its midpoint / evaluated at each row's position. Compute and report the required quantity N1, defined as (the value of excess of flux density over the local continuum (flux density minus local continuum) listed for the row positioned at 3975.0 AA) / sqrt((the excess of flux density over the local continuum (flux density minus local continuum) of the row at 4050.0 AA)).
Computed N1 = -4.2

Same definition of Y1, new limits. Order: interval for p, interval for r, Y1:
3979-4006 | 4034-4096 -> 0.41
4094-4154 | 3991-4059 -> 0.15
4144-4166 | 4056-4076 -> 0.25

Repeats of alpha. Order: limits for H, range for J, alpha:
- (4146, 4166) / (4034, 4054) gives 0.09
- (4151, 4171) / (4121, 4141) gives 0.09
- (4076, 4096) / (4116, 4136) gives 0.14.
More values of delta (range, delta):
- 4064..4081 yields 93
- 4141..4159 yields 103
